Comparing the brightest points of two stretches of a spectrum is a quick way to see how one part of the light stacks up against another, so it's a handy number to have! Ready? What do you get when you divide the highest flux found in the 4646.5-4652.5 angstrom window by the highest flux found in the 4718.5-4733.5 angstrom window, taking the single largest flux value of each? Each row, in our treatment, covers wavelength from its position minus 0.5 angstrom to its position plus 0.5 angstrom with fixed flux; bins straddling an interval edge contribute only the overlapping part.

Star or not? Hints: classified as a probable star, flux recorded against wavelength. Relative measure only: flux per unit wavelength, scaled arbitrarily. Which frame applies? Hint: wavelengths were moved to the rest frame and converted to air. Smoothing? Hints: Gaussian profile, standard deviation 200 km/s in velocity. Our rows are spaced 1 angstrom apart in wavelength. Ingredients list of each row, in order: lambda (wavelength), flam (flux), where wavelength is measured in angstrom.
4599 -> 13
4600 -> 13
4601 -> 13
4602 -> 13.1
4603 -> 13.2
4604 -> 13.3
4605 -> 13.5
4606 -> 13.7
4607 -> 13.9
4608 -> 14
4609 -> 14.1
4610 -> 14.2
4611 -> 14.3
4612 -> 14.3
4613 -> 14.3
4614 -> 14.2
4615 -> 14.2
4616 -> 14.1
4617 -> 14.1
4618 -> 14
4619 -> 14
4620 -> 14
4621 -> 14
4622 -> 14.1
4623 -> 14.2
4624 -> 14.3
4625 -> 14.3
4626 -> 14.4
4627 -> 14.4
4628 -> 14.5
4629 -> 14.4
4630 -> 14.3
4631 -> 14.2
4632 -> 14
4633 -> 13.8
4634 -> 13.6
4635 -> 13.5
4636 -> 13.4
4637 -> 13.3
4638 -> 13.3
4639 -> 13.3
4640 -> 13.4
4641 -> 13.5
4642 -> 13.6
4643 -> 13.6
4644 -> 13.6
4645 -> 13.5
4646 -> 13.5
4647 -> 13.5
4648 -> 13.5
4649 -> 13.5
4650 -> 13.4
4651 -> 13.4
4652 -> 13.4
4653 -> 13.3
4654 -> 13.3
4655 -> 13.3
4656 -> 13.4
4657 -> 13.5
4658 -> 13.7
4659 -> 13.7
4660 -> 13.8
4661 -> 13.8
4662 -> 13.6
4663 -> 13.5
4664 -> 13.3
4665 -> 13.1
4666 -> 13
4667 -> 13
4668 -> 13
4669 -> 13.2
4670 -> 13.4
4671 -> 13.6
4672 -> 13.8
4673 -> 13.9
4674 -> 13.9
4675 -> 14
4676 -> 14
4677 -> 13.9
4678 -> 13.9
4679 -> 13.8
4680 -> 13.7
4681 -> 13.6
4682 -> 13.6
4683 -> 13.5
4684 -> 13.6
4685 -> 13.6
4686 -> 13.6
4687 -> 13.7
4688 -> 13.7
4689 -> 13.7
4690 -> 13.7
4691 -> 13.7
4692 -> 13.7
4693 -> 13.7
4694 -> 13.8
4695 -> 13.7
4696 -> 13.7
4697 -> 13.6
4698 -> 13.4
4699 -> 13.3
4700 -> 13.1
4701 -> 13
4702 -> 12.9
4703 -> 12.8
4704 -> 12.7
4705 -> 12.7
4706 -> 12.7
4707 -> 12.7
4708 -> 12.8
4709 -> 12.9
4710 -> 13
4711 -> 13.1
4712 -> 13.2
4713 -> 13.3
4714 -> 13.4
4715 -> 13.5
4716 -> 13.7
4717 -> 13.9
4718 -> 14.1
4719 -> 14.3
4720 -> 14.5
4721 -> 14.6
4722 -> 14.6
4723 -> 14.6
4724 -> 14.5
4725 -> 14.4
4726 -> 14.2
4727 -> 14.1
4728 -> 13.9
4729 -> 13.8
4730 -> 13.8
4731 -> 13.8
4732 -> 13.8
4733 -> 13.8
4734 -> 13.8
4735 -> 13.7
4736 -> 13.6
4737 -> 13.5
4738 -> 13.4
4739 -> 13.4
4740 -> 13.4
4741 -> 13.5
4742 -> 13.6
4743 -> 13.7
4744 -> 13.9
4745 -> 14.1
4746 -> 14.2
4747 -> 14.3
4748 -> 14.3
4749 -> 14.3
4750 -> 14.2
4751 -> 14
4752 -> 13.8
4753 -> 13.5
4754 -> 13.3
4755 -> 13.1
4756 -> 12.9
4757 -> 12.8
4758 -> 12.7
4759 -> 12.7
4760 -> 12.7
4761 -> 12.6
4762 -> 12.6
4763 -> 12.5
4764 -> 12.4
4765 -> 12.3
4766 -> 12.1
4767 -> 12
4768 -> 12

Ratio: 0.92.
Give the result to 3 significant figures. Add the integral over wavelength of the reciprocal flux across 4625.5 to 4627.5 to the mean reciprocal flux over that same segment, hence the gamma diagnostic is 0.208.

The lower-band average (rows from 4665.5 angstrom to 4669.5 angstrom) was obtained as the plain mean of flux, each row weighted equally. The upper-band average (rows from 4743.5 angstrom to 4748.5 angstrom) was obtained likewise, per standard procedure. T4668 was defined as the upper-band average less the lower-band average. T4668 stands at 1.1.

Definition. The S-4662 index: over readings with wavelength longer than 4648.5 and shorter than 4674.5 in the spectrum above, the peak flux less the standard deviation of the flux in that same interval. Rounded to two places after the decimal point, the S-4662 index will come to 13.63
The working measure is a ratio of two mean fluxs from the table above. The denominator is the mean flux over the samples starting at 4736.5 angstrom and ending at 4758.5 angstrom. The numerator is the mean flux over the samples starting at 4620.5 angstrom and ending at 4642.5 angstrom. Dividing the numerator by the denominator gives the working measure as 1.02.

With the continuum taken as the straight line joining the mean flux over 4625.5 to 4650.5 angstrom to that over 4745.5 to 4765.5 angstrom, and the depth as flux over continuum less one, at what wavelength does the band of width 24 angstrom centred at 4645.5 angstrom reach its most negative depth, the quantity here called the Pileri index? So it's 4637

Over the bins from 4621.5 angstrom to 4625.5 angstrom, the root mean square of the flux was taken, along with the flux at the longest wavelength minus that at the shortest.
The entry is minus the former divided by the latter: -71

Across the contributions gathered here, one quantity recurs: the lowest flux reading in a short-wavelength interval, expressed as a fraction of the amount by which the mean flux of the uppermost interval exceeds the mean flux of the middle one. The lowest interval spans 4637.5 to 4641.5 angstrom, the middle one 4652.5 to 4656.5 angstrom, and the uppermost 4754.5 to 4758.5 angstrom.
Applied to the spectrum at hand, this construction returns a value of -30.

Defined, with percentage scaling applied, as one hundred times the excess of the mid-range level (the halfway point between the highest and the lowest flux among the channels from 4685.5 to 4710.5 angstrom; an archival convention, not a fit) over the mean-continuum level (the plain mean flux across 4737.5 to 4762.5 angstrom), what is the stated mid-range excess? -23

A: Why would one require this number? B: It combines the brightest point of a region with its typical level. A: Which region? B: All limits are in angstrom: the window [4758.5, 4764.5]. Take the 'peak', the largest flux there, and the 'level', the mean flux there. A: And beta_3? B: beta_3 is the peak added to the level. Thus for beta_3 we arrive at 25.3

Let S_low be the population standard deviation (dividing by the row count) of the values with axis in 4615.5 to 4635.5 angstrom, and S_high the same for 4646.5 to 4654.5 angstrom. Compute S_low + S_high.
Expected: 0.33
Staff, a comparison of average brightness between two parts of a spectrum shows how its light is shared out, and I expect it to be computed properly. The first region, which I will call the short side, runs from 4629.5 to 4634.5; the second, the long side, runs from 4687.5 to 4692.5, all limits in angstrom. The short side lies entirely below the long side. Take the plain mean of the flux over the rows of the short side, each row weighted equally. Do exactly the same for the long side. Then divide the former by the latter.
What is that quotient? 1.020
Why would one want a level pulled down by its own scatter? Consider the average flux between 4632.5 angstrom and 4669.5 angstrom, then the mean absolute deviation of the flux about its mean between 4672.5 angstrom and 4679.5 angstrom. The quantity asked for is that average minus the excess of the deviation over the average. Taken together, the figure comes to 26.8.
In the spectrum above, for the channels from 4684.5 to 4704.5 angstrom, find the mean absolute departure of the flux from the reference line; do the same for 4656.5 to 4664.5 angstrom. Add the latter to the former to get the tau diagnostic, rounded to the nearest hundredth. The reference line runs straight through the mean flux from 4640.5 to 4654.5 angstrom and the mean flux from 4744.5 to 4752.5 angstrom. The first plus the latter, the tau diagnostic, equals 0.49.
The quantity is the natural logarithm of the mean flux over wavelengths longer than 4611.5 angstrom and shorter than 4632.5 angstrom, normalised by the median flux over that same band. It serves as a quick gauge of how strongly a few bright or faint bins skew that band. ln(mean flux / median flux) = 0.0003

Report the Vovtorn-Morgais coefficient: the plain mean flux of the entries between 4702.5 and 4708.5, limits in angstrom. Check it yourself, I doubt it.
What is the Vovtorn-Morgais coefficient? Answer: 12.7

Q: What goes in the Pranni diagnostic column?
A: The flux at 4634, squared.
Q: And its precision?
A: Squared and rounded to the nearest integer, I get 185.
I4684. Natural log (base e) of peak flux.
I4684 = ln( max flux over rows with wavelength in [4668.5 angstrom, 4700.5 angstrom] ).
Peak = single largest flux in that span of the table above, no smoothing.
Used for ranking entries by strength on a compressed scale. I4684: 2.64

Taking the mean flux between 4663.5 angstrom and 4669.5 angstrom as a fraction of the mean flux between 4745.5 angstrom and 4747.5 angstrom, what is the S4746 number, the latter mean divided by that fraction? 15.5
